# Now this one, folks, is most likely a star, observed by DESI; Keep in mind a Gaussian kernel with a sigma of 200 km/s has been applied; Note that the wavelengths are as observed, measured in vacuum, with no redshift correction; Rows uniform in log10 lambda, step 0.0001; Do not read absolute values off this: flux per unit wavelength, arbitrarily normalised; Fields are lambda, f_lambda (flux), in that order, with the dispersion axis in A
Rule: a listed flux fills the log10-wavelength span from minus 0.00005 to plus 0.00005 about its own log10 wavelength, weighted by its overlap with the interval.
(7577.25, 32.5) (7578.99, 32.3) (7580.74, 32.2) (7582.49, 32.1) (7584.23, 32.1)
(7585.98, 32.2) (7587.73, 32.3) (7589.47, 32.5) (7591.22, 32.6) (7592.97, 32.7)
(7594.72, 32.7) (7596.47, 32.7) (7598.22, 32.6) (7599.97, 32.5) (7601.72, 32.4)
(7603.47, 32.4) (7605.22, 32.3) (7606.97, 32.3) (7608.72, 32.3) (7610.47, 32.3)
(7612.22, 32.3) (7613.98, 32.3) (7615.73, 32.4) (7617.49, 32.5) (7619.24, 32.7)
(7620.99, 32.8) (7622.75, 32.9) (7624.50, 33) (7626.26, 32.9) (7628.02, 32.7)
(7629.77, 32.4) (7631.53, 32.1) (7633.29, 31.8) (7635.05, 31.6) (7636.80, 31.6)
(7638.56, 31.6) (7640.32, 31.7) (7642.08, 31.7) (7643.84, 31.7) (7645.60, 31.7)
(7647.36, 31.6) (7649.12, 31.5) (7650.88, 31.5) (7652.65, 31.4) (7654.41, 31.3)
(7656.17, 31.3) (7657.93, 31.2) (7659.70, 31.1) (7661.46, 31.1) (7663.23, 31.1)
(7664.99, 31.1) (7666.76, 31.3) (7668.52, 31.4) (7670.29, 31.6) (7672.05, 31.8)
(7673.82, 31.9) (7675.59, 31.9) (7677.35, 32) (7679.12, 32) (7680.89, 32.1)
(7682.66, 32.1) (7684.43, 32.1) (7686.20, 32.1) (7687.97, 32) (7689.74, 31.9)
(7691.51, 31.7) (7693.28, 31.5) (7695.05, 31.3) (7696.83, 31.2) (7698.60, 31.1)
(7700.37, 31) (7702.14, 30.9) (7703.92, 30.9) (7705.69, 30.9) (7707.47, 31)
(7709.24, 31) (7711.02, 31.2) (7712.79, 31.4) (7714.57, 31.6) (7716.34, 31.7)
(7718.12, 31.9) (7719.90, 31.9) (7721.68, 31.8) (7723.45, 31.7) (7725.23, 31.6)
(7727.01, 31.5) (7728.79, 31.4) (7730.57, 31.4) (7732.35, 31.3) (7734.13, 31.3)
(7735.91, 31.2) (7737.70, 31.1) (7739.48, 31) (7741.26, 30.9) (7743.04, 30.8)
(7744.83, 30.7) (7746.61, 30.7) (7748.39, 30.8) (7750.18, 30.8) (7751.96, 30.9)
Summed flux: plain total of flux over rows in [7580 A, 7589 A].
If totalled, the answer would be 161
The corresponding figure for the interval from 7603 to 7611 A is 162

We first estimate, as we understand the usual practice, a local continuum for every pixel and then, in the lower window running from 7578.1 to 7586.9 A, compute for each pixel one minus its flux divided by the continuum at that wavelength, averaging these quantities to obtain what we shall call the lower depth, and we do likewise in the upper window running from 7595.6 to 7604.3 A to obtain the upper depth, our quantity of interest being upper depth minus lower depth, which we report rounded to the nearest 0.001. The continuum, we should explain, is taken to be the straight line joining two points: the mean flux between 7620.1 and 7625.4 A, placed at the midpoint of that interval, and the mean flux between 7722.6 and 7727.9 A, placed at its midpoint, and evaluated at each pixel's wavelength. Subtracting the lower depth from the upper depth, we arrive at -0.017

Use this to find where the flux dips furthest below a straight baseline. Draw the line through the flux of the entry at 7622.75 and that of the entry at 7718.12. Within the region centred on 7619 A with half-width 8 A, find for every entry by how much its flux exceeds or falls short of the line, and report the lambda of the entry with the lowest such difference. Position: 7612.22 A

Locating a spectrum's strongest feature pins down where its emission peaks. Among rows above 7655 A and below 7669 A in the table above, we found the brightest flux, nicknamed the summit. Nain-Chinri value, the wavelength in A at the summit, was 7668.52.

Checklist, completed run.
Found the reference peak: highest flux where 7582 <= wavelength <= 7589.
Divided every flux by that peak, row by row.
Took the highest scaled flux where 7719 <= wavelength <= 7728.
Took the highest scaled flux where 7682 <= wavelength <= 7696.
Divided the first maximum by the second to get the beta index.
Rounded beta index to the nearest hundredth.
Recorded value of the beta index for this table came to 0.99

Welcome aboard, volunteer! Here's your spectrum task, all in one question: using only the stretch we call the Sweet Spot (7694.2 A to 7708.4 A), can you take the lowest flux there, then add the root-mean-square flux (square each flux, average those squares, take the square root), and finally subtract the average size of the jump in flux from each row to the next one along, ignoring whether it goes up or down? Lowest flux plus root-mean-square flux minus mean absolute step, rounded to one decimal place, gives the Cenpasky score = 61.9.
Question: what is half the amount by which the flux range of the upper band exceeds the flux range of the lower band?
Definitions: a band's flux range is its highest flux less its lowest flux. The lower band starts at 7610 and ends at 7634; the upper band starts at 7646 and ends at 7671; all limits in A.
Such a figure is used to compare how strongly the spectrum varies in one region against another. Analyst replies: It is -0.35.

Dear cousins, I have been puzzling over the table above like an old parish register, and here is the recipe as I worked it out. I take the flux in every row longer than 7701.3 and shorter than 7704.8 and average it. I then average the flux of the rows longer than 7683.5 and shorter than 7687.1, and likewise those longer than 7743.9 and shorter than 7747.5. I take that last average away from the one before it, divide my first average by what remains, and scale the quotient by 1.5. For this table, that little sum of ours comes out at 33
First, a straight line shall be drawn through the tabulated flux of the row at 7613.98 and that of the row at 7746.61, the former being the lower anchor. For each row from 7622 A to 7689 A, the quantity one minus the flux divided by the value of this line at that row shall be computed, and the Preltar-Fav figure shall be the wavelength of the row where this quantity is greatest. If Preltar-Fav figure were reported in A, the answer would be 7659.70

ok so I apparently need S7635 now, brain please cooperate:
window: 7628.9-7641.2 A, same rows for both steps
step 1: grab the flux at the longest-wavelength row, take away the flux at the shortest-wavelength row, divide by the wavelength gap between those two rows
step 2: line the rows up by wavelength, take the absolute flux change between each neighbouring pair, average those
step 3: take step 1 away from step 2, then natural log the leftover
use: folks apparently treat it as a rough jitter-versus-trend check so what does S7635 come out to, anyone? -1.5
